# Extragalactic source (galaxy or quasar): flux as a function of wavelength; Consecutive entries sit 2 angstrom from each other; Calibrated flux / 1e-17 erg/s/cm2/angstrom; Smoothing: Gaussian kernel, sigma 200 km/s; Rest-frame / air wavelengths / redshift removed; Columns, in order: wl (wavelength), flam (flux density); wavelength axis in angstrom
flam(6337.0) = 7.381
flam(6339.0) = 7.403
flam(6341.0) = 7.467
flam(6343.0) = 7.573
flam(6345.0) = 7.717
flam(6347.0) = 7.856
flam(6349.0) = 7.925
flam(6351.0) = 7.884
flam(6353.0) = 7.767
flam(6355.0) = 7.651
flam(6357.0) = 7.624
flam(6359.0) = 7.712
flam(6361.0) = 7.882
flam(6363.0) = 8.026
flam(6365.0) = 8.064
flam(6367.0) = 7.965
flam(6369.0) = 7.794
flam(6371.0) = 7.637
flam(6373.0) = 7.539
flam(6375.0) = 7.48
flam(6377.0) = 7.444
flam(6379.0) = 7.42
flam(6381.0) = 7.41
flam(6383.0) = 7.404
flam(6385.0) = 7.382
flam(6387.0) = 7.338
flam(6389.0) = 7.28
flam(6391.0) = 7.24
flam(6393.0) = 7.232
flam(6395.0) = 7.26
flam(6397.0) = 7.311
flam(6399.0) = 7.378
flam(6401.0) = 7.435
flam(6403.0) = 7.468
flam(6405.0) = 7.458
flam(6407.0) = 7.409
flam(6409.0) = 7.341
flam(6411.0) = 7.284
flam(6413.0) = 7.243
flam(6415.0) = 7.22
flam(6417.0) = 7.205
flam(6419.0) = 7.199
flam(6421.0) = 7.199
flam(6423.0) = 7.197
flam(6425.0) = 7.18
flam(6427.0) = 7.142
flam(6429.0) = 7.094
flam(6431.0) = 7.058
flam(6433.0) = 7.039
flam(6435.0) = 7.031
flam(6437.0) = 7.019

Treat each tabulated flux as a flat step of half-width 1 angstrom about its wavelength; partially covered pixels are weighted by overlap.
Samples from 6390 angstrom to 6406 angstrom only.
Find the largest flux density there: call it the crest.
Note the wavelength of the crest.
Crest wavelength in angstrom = 6403.0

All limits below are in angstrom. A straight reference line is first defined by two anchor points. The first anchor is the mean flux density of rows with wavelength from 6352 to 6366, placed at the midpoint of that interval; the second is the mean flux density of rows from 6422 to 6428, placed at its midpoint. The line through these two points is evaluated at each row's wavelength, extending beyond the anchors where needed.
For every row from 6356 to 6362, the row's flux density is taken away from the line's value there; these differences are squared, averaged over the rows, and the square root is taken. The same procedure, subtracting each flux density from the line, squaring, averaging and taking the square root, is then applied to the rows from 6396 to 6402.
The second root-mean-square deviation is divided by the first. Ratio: 0.58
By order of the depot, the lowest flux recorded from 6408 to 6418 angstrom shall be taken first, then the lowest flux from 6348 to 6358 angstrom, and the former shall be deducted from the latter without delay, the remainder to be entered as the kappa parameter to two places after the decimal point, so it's 0.42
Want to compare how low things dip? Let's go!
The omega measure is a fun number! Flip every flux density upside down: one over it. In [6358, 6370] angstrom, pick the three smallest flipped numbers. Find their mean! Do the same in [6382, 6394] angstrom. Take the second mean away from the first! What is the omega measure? -0.011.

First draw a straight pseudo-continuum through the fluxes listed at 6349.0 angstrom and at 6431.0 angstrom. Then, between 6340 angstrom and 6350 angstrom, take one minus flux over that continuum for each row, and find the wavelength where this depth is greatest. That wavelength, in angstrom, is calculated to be 6341.0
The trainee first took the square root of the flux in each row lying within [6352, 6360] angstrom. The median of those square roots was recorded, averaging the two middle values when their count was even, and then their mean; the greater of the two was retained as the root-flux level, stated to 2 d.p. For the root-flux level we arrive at 2.77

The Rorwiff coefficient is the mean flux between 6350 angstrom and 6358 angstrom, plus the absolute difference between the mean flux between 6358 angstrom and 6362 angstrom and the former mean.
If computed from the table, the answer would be 7.8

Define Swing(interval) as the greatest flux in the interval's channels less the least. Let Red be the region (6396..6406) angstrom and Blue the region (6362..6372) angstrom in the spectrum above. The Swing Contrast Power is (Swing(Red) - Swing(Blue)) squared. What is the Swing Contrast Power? 0.073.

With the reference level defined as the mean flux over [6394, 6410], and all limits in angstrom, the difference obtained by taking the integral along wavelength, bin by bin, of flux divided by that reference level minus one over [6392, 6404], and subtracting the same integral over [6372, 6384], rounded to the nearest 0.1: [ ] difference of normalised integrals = -0.2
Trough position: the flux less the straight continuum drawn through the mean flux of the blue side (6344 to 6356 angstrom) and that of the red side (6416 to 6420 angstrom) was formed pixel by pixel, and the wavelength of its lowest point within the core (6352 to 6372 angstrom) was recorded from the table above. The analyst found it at 6357.0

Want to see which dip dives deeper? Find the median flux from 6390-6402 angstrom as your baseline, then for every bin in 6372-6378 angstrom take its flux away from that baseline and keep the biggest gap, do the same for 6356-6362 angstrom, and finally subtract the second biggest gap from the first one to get 0.18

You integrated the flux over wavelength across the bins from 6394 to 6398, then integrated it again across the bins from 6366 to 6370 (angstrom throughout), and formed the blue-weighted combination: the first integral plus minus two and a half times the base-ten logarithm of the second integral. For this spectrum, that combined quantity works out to 25.4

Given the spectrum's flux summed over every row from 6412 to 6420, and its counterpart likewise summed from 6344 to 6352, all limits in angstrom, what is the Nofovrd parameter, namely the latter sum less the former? 2.5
